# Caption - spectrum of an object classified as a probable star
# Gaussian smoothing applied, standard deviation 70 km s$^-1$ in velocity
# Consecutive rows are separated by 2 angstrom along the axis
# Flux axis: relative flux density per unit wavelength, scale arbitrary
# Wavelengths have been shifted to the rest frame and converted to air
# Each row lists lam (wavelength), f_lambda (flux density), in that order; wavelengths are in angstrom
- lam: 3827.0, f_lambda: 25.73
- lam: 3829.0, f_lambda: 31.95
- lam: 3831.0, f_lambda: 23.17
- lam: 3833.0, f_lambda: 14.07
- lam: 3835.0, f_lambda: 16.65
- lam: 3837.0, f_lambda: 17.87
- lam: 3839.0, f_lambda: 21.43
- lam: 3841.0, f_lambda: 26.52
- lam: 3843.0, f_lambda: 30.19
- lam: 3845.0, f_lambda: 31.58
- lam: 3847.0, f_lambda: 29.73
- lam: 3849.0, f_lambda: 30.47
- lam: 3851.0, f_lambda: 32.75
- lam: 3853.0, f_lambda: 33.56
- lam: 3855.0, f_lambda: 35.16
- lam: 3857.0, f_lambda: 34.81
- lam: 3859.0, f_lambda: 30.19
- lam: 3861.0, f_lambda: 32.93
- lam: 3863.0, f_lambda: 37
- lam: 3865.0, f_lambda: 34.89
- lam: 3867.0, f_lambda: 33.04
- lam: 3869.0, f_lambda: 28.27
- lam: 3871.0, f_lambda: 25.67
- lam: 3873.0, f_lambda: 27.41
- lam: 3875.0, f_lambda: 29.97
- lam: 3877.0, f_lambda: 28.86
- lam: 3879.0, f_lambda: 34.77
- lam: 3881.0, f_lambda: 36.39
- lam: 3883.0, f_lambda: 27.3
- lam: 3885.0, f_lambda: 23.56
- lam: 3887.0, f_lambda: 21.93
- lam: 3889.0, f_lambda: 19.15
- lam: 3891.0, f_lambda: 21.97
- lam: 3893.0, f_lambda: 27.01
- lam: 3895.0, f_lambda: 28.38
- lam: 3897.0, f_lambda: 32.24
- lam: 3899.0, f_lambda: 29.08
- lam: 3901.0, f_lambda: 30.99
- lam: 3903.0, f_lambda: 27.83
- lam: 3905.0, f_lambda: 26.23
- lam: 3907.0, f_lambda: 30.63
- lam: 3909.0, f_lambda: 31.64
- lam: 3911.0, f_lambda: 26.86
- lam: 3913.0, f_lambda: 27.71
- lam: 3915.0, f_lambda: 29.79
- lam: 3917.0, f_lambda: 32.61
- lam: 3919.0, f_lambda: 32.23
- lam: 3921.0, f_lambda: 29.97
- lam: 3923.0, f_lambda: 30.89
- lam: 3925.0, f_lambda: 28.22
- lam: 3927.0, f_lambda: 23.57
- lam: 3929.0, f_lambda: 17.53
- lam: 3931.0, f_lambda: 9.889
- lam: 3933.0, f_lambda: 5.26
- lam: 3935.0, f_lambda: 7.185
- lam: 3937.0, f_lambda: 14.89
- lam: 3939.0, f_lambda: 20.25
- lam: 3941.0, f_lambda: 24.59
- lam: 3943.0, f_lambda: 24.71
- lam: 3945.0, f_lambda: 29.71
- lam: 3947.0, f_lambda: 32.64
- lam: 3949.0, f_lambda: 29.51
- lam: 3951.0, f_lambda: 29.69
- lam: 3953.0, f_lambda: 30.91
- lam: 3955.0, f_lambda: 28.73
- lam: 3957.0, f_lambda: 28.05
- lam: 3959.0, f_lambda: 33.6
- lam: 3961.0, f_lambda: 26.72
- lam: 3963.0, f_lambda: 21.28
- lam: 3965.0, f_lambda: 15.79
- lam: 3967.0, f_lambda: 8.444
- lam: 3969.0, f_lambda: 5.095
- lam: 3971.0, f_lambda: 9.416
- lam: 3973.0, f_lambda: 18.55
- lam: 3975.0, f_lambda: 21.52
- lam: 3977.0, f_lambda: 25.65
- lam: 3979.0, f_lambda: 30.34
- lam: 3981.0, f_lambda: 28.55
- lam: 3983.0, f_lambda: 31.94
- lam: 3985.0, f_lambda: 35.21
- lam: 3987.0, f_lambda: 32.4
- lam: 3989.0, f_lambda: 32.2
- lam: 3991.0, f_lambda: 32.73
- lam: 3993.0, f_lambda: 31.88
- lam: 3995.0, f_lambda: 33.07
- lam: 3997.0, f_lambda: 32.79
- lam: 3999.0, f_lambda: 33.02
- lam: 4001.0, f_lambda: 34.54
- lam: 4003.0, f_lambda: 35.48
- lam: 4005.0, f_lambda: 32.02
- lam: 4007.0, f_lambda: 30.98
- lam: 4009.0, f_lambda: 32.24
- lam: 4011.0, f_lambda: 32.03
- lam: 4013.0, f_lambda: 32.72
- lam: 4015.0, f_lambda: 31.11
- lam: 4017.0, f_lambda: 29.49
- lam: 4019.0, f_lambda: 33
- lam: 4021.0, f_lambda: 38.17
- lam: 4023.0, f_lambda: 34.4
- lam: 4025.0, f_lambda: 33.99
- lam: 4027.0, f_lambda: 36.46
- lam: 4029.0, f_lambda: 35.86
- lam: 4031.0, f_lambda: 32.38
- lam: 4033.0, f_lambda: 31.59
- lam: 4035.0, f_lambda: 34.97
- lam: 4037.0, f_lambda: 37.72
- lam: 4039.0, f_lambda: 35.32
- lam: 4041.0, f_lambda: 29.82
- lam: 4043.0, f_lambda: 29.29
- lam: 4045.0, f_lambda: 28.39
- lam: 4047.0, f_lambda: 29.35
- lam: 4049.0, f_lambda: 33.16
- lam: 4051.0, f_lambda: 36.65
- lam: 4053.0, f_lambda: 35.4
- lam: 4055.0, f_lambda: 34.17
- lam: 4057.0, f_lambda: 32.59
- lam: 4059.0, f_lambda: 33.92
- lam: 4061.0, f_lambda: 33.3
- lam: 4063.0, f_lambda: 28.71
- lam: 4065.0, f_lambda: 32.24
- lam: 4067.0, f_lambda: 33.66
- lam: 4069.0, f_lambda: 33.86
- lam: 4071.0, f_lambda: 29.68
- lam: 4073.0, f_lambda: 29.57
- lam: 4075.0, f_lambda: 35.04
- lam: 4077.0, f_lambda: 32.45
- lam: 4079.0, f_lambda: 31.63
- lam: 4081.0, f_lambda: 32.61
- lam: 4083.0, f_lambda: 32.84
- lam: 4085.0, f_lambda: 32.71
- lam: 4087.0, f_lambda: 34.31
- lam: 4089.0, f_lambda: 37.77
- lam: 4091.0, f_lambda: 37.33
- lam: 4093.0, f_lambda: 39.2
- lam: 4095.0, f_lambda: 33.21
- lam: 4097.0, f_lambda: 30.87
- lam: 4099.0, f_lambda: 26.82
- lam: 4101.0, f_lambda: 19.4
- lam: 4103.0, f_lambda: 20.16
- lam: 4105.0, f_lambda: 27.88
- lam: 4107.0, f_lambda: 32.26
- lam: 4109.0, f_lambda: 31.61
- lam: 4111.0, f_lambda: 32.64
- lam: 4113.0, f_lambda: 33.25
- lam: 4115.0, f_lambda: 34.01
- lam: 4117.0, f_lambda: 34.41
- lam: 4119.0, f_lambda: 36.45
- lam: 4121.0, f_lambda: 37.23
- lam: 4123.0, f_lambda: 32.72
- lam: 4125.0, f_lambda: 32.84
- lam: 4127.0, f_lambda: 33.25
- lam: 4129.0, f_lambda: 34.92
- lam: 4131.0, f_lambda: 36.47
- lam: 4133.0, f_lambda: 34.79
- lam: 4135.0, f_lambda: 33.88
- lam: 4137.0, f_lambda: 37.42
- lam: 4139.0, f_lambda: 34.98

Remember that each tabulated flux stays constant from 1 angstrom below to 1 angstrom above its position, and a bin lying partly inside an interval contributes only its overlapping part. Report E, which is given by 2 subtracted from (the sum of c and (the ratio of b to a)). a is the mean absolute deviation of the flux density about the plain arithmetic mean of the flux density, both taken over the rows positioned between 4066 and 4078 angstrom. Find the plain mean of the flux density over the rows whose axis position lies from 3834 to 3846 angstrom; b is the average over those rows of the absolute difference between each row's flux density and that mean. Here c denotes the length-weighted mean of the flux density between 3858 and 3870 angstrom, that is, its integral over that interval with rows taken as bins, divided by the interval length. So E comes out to 33.7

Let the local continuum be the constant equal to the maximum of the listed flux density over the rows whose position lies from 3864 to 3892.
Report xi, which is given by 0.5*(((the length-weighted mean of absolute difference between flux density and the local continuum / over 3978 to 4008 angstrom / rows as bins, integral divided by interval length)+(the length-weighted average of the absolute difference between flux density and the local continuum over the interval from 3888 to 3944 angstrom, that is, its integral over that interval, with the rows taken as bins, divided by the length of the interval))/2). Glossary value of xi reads 3.9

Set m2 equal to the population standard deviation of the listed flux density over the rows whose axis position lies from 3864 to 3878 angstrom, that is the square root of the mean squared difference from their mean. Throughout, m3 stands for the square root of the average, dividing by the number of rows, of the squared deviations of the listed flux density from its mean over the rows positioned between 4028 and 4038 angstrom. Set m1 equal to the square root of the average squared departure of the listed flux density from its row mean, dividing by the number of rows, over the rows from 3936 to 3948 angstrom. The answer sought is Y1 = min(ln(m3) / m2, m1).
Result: 0.27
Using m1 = 5.8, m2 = 3.0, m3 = 2.3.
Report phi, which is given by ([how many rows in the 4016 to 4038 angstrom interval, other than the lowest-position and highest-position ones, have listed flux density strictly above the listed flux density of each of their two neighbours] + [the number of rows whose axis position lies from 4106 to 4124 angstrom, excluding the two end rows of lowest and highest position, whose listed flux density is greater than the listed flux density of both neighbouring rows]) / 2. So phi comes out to 1.5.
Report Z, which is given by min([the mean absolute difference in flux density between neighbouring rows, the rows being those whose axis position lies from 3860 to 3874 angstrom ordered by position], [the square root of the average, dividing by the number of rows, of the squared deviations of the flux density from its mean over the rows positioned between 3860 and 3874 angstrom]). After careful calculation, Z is 2.86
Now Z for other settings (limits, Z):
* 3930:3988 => 3.93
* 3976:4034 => 1.85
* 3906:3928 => 2.24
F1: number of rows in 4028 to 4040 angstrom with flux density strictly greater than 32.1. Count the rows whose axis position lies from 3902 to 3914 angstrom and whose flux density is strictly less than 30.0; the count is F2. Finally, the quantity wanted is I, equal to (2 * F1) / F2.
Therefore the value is 2.5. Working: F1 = 5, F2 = 4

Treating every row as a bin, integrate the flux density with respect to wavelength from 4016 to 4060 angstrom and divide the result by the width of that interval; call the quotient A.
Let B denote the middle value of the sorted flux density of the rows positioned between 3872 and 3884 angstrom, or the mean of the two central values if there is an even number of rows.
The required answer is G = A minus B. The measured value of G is 4.0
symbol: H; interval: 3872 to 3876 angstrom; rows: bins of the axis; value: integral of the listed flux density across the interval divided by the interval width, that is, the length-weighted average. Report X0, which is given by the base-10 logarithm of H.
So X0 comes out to 1.458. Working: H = 29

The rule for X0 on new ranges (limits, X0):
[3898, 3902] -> 1.478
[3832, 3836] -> 1.186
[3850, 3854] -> 1.521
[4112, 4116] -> 1.527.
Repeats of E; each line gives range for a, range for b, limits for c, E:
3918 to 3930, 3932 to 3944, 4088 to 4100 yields 33.8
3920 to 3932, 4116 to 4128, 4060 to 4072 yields 30.2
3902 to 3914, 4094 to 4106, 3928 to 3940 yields 13.0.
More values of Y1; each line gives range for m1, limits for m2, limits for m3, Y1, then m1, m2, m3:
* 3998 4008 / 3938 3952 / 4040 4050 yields 0.13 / 1.6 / 3.9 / 1.6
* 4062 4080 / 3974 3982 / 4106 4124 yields 0.18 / 2.0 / 3.3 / 1.8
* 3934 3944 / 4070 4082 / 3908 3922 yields 0.38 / 6.6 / 1.9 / 2.1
